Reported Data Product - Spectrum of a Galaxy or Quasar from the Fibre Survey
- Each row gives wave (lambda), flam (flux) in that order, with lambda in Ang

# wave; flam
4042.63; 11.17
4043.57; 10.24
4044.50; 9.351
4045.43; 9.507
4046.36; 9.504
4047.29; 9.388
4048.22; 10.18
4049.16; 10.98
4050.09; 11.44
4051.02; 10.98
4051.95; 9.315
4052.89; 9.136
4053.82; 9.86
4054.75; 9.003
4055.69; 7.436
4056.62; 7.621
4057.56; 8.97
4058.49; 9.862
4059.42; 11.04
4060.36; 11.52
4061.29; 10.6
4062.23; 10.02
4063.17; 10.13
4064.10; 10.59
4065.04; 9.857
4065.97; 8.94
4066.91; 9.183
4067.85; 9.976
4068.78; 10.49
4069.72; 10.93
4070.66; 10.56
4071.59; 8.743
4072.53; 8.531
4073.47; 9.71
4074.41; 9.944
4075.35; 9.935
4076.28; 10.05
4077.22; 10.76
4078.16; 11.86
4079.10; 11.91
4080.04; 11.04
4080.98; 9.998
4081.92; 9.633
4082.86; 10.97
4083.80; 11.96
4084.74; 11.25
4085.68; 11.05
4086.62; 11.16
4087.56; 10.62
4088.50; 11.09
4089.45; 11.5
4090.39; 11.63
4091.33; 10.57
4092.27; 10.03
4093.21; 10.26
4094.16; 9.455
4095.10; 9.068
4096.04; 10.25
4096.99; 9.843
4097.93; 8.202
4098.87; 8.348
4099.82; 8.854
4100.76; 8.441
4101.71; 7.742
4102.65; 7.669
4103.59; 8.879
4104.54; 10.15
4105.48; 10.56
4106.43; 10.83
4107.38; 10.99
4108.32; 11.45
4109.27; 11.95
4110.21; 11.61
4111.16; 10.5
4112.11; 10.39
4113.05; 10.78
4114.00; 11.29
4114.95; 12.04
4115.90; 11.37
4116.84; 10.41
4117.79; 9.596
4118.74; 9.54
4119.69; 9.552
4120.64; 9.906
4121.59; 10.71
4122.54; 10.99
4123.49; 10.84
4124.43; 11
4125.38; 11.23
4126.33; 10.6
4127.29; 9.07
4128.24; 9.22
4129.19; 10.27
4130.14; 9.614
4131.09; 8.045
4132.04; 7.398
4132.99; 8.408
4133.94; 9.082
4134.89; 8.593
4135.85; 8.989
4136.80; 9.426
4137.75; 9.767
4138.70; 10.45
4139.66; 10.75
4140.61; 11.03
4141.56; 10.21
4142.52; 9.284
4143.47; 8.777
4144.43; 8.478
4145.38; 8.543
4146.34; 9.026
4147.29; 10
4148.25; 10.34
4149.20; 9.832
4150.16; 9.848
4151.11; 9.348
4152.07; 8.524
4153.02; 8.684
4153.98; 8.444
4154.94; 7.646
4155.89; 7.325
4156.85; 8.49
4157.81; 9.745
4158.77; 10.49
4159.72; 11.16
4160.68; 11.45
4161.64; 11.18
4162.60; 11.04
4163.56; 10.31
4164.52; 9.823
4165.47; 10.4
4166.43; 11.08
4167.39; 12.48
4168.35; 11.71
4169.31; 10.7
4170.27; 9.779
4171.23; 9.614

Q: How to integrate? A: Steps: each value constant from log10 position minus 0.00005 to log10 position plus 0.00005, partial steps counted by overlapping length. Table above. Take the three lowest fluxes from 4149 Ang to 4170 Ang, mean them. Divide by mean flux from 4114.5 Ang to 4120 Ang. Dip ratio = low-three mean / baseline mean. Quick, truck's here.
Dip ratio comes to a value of 0.75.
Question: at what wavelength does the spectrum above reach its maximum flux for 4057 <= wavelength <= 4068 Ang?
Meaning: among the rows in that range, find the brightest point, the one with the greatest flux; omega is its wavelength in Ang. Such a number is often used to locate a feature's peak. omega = 4060.36 Ang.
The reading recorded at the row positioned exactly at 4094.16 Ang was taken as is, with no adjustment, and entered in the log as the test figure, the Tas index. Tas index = 9.455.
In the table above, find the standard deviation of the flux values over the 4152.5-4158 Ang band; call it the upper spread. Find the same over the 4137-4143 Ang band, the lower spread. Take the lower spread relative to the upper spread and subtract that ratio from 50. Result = 49.2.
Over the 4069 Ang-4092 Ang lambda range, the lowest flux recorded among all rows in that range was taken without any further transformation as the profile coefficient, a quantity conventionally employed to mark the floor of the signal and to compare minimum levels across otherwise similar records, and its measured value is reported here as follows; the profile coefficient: 8.531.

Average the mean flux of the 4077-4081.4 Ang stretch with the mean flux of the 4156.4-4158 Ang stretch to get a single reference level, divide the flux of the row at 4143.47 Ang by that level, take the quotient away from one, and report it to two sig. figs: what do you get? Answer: 0.13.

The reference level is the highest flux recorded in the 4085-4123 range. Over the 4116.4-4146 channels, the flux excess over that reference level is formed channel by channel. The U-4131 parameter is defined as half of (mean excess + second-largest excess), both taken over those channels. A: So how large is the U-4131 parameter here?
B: -1.7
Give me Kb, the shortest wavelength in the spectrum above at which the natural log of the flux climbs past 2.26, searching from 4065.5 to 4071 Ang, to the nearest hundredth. 4067.85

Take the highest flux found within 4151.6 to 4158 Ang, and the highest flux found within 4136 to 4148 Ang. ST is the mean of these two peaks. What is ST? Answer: 10.4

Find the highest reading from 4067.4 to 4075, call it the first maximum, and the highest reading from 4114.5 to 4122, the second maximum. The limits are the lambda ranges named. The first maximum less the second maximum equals -1.1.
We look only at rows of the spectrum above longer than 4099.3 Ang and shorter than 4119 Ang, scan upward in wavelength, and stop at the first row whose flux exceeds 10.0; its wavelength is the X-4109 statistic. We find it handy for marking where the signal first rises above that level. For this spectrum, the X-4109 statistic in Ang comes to 4104.54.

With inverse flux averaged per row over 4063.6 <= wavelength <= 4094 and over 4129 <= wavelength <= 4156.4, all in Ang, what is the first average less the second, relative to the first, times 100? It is -14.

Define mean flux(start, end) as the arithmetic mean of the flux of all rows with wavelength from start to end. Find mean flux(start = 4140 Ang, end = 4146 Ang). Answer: 9.4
